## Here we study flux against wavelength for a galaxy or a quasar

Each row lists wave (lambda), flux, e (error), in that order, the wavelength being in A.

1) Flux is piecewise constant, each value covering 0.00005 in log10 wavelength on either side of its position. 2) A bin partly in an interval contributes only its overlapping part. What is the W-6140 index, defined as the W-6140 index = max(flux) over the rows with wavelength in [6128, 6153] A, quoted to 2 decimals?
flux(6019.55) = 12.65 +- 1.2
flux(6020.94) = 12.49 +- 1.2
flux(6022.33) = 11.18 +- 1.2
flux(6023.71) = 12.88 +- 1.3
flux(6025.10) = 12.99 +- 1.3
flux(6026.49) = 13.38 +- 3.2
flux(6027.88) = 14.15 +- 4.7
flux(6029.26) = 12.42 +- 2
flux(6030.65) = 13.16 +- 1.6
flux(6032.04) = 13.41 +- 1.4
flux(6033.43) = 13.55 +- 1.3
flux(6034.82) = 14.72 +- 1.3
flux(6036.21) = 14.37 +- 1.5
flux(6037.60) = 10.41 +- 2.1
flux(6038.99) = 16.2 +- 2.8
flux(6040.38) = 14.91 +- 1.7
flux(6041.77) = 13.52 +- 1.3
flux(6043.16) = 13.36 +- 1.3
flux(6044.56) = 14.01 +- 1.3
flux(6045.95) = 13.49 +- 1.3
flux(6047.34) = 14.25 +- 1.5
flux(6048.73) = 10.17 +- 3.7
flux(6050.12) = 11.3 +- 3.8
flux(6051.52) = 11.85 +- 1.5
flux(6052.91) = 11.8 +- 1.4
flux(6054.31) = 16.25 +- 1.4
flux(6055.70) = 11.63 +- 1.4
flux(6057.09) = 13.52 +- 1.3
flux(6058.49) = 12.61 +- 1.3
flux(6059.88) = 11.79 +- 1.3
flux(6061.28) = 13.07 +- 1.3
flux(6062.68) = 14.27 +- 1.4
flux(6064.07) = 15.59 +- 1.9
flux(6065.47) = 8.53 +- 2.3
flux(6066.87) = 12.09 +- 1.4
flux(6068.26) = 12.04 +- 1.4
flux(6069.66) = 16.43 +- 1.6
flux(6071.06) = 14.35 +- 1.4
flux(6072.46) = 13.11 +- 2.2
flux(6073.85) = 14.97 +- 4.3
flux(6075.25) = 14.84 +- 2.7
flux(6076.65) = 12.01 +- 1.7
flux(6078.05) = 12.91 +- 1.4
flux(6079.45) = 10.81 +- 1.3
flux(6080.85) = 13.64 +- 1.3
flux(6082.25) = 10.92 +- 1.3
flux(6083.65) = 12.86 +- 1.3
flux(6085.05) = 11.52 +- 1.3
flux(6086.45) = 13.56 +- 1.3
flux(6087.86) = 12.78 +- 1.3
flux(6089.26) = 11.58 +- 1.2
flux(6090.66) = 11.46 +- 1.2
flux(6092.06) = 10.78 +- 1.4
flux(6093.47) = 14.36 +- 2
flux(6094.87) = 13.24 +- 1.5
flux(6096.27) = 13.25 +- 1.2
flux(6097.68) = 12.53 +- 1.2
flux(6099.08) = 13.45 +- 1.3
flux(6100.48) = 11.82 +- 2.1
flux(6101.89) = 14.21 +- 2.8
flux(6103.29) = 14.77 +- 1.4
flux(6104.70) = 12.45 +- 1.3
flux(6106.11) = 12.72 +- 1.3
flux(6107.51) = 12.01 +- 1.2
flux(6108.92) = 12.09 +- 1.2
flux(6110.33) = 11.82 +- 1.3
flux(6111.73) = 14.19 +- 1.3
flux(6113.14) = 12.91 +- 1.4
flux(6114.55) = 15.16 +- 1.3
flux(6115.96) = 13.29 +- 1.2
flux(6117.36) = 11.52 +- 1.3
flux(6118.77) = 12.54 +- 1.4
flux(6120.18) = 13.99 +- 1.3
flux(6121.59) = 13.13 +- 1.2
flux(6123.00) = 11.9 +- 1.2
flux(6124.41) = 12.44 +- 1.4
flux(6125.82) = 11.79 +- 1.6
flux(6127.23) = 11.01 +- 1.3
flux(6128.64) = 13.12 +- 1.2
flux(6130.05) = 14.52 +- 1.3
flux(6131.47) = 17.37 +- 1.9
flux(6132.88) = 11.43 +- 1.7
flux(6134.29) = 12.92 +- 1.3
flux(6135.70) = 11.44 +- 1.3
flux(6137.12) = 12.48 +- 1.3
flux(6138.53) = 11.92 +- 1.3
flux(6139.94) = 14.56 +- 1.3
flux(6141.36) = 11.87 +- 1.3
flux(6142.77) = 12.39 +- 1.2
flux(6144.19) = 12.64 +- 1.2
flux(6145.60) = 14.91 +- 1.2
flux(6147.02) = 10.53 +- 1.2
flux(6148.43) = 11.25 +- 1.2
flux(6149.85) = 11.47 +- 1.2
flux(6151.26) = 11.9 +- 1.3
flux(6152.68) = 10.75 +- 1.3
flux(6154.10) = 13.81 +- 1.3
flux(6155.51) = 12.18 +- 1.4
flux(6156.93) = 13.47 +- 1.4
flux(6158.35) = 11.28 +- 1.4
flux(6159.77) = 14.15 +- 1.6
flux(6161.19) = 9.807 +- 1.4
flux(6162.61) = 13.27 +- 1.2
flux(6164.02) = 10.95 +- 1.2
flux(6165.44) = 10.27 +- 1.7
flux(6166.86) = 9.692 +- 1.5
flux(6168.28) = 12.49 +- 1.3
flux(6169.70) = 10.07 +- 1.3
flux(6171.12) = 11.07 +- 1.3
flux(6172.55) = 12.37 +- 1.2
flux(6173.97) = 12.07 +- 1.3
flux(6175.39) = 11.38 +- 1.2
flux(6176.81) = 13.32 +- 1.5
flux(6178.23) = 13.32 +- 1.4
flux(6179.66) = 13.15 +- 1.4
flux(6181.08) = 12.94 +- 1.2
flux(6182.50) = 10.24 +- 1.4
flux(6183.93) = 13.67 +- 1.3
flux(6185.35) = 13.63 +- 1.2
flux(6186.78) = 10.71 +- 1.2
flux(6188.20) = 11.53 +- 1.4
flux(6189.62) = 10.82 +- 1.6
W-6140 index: 17.37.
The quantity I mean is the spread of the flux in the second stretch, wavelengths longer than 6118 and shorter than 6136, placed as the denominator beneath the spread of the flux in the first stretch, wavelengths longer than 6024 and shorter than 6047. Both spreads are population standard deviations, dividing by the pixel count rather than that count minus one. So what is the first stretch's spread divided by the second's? 0.74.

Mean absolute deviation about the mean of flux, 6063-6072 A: 2.3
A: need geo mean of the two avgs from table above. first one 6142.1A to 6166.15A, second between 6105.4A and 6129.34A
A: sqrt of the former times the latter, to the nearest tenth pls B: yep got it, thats 12.4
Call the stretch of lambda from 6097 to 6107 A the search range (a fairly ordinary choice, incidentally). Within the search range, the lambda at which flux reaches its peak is 6103.29 A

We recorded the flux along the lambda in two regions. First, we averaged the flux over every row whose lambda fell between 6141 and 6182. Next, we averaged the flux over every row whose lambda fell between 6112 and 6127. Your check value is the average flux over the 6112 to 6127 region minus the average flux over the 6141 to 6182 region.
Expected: 0.8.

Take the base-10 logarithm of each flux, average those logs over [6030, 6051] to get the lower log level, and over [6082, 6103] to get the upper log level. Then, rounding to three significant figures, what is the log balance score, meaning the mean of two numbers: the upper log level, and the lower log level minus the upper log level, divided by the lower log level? 0.560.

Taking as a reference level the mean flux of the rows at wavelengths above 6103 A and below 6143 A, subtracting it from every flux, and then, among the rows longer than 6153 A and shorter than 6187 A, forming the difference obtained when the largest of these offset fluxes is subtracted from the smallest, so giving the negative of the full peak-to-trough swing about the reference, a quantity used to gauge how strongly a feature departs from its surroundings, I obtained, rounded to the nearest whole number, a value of -4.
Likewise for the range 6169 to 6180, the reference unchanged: -3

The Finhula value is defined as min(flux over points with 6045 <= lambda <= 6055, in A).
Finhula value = 10.17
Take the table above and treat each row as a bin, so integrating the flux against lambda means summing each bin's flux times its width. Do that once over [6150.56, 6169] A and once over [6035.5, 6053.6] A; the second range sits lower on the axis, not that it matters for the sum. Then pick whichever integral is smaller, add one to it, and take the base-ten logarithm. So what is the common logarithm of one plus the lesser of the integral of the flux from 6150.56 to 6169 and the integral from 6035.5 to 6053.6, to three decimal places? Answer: 2.341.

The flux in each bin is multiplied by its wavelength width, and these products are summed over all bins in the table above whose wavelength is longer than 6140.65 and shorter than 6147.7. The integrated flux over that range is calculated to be 88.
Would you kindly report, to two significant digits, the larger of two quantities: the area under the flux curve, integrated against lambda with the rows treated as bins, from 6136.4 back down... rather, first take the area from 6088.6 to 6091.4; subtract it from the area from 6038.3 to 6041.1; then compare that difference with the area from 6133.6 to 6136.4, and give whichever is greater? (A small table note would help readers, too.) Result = 34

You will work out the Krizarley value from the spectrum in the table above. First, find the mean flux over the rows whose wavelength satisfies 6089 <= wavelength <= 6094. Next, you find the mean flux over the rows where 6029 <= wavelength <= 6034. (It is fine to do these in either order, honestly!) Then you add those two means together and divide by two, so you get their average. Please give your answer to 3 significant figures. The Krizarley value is 12.6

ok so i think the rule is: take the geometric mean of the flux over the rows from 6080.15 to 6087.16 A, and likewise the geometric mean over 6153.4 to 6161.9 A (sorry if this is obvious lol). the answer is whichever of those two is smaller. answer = 12.3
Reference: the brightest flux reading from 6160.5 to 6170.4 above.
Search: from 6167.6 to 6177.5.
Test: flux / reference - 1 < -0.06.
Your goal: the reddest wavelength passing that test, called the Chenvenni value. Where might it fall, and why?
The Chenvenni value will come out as 6175.39 A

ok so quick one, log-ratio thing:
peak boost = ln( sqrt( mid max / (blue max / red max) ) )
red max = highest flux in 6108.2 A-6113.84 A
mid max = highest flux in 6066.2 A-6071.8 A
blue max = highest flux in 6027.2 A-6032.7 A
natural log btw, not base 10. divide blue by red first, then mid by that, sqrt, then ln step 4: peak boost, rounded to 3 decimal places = 1.401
